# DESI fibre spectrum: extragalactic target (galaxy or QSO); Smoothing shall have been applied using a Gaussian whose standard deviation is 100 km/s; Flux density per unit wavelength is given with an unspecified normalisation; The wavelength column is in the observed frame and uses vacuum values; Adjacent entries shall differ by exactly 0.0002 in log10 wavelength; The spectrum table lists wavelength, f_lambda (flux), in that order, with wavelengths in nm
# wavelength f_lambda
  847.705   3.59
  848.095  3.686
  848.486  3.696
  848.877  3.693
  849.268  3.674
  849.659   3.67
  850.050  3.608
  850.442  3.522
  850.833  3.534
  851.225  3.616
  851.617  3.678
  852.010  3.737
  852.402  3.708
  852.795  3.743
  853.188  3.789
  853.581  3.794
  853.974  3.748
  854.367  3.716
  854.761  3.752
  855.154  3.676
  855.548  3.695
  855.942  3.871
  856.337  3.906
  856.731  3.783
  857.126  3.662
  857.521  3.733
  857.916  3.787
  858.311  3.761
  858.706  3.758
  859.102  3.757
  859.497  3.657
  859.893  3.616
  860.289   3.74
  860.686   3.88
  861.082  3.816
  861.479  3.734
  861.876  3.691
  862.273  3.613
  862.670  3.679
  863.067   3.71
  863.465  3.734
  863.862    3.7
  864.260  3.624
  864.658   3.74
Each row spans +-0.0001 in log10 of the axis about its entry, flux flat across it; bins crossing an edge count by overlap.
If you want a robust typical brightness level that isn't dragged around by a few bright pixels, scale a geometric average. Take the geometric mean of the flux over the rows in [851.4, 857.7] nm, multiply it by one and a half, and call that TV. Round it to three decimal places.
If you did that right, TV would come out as 5.623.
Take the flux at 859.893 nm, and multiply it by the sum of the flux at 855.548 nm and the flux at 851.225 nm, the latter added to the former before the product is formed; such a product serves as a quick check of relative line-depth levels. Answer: 26.4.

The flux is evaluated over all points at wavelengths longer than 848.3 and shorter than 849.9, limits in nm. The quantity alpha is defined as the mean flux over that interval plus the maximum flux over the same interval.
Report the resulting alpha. 7.38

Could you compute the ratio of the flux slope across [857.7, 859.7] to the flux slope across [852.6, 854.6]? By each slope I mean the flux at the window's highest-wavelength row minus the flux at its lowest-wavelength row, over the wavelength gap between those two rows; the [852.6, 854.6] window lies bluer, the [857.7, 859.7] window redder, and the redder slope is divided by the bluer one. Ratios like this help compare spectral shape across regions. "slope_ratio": 4.8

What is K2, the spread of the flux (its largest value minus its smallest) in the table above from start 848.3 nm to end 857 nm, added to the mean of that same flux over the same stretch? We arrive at 4.09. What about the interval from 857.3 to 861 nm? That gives 4.01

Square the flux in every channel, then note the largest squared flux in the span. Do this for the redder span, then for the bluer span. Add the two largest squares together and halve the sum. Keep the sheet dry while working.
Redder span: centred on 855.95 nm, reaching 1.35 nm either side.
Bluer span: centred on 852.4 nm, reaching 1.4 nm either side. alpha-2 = 14.8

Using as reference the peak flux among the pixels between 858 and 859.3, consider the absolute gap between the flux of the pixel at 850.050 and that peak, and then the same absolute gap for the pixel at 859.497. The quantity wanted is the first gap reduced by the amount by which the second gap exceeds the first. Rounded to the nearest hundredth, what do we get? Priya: 0.20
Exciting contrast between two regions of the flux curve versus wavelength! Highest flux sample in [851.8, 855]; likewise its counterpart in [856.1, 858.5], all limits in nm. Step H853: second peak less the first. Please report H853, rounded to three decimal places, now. 0.112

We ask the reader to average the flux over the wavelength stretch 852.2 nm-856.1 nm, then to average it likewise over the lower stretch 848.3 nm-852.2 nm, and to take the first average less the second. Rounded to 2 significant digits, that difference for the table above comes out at 0.11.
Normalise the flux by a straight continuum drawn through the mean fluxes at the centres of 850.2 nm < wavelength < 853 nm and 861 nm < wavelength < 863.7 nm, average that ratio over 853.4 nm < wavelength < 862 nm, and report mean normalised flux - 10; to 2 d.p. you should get -8.98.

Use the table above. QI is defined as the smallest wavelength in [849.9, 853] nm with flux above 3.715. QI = 852.010 nm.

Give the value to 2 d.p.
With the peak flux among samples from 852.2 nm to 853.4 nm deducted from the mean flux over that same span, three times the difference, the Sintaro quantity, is -0.13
